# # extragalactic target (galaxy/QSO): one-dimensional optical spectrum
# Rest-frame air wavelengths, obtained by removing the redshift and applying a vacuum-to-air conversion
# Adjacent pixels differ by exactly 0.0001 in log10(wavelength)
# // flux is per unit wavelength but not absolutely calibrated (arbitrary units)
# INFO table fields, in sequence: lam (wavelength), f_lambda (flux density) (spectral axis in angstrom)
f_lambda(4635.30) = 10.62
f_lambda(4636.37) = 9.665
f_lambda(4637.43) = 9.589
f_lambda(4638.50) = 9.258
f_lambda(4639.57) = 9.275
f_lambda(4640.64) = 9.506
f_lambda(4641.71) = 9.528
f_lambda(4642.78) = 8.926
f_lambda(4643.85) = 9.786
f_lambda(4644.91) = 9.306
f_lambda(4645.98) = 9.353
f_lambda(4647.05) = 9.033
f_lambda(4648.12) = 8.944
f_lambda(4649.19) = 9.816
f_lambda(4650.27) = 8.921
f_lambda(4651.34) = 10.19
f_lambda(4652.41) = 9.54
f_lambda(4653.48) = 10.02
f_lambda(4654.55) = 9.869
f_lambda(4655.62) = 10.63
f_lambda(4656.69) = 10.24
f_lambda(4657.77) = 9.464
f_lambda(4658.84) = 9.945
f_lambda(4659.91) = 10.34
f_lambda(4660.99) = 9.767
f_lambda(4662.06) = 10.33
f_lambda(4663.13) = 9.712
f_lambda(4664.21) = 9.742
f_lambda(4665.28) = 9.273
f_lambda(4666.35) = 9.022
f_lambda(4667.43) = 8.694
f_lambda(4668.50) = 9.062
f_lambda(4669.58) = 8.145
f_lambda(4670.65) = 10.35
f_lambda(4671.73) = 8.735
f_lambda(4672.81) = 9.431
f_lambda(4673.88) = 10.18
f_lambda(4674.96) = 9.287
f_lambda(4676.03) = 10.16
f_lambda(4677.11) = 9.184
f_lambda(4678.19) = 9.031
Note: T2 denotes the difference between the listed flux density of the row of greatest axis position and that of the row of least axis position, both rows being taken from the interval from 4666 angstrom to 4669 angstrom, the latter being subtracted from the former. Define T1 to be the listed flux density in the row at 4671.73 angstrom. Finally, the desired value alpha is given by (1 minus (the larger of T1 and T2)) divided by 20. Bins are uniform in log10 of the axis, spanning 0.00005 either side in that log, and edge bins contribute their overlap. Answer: -0.387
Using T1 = 8.735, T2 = 0.04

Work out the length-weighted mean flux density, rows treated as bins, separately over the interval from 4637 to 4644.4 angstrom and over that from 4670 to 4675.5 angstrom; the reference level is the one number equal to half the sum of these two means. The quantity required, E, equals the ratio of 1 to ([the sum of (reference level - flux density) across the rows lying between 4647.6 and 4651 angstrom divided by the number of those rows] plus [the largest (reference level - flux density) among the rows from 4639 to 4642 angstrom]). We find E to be 2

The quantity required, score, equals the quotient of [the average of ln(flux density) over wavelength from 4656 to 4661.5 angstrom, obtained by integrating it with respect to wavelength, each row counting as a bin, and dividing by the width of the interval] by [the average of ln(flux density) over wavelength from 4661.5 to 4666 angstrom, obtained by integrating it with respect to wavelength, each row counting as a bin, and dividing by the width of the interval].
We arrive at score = 1.01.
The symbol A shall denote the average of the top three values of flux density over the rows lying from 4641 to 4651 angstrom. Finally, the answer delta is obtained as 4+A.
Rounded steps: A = 9.7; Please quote 13.7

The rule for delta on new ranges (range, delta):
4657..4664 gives 14.2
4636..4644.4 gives 13.7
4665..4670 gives 13.1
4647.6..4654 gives 14.0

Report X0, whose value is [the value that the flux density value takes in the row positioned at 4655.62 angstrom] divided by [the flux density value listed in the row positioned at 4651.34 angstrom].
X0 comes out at 1.04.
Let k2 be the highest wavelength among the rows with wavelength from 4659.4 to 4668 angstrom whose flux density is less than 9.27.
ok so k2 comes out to 4667.43 angstrom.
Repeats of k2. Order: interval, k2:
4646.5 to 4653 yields 4650.27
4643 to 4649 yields 4648.12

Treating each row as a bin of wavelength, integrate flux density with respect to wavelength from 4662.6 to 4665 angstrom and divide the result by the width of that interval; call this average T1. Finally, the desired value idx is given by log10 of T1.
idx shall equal 0.985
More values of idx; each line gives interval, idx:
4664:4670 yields 0.953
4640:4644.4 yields 0.975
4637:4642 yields 0.974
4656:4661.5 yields 0.998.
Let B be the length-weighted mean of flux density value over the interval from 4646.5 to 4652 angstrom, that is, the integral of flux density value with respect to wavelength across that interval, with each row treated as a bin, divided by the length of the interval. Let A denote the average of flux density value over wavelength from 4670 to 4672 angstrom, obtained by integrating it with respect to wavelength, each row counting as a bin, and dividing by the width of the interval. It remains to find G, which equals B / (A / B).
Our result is 9.2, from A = 9.6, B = 9.37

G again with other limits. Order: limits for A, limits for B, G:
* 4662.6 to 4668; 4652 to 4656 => 10.8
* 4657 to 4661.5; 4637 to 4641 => 8.9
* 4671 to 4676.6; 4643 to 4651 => 9.1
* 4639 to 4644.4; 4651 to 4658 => 10.7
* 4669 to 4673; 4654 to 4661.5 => 11.0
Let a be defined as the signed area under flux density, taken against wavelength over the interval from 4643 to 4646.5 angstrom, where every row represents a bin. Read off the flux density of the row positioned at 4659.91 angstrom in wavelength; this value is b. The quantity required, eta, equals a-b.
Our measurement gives 23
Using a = 33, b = 10.34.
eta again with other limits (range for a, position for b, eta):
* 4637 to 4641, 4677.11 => 28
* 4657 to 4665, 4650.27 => 70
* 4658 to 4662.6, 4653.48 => 36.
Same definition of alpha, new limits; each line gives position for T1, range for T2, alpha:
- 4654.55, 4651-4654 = -0.443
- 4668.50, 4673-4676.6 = -0.403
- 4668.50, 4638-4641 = -0.403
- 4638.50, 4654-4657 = -0.413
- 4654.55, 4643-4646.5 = -0.443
